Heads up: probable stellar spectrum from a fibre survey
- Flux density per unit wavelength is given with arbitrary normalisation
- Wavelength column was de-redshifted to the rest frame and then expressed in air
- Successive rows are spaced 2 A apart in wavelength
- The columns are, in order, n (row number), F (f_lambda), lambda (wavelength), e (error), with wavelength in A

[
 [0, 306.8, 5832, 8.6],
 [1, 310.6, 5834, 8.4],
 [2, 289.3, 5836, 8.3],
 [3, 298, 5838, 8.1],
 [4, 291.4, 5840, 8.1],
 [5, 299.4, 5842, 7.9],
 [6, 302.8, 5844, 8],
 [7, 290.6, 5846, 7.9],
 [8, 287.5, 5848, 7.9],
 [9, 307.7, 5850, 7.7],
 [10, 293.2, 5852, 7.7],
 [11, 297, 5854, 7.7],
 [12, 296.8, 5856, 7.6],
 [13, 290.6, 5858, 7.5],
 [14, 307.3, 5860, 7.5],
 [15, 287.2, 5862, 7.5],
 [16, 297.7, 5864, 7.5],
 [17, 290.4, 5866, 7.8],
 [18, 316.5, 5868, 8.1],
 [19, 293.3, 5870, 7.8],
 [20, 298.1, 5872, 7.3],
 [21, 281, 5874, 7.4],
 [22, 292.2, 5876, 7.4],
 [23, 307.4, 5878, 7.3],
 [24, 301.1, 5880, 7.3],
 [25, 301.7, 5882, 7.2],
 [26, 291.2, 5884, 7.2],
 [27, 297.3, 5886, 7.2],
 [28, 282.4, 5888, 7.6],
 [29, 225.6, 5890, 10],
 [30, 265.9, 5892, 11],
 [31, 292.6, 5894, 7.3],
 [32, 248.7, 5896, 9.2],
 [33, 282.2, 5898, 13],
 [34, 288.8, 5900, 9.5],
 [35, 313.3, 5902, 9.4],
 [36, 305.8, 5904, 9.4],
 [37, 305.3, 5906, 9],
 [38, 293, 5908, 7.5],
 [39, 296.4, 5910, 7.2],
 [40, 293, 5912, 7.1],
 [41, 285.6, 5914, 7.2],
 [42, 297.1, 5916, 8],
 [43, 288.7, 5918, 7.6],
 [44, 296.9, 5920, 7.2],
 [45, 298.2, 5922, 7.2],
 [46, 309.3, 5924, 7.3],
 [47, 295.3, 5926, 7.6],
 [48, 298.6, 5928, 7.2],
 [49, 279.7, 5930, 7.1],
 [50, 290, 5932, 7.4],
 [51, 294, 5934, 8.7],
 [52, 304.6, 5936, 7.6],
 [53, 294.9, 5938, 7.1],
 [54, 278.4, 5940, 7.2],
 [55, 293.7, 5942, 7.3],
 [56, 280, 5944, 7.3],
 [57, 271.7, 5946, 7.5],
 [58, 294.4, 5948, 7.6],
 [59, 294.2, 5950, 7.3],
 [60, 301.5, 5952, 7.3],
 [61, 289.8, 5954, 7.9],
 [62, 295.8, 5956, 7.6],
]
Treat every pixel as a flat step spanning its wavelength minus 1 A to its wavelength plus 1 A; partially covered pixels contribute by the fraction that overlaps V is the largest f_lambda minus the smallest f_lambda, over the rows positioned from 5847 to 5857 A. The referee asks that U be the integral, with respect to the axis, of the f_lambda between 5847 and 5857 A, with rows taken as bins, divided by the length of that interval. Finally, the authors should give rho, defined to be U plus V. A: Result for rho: 317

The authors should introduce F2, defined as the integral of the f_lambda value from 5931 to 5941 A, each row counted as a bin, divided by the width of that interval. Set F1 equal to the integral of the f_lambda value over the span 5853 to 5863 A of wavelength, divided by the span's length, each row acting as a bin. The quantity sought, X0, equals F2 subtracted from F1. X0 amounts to 3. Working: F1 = 296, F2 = 292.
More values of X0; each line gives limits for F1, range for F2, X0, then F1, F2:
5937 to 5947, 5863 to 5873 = -15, 284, 299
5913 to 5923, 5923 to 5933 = -1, 293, 295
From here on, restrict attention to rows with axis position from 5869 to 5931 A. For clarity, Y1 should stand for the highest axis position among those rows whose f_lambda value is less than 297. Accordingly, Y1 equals 5930 A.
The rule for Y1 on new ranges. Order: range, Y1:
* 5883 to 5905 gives 5900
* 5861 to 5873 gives 5870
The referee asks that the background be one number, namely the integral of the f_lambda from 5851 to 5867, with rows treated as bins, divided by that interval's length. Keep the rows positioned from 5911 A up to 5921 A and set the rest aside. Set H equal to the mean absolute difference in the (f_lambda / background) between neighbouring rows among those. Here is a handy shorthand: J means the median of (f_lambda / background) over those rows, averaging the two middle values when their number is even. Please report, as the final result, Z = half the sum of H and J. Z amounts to 0.512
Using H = 0.030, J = 0.99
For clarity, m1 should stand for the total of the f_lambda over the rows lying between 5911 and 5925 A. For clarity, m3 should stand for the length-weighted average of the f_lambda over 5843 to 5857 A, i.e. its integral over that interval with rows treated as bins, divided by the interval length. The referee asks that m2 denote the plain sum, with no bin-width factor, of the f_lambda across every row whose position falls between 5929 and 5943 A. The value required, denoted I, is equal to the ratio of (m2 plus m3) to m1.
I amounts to 1.127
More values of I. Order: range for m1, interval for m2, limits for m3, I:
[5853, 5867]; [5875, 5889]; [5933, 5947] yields 1.142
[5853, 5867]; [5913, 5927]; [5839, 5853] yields 1.145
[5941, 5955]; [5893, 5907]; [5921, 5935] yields 1.151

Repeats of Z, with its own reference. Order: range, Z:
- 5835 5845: 0.516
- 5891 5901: 0.525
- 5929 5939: 0.513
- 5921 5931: 0.525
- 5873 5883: 0.524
